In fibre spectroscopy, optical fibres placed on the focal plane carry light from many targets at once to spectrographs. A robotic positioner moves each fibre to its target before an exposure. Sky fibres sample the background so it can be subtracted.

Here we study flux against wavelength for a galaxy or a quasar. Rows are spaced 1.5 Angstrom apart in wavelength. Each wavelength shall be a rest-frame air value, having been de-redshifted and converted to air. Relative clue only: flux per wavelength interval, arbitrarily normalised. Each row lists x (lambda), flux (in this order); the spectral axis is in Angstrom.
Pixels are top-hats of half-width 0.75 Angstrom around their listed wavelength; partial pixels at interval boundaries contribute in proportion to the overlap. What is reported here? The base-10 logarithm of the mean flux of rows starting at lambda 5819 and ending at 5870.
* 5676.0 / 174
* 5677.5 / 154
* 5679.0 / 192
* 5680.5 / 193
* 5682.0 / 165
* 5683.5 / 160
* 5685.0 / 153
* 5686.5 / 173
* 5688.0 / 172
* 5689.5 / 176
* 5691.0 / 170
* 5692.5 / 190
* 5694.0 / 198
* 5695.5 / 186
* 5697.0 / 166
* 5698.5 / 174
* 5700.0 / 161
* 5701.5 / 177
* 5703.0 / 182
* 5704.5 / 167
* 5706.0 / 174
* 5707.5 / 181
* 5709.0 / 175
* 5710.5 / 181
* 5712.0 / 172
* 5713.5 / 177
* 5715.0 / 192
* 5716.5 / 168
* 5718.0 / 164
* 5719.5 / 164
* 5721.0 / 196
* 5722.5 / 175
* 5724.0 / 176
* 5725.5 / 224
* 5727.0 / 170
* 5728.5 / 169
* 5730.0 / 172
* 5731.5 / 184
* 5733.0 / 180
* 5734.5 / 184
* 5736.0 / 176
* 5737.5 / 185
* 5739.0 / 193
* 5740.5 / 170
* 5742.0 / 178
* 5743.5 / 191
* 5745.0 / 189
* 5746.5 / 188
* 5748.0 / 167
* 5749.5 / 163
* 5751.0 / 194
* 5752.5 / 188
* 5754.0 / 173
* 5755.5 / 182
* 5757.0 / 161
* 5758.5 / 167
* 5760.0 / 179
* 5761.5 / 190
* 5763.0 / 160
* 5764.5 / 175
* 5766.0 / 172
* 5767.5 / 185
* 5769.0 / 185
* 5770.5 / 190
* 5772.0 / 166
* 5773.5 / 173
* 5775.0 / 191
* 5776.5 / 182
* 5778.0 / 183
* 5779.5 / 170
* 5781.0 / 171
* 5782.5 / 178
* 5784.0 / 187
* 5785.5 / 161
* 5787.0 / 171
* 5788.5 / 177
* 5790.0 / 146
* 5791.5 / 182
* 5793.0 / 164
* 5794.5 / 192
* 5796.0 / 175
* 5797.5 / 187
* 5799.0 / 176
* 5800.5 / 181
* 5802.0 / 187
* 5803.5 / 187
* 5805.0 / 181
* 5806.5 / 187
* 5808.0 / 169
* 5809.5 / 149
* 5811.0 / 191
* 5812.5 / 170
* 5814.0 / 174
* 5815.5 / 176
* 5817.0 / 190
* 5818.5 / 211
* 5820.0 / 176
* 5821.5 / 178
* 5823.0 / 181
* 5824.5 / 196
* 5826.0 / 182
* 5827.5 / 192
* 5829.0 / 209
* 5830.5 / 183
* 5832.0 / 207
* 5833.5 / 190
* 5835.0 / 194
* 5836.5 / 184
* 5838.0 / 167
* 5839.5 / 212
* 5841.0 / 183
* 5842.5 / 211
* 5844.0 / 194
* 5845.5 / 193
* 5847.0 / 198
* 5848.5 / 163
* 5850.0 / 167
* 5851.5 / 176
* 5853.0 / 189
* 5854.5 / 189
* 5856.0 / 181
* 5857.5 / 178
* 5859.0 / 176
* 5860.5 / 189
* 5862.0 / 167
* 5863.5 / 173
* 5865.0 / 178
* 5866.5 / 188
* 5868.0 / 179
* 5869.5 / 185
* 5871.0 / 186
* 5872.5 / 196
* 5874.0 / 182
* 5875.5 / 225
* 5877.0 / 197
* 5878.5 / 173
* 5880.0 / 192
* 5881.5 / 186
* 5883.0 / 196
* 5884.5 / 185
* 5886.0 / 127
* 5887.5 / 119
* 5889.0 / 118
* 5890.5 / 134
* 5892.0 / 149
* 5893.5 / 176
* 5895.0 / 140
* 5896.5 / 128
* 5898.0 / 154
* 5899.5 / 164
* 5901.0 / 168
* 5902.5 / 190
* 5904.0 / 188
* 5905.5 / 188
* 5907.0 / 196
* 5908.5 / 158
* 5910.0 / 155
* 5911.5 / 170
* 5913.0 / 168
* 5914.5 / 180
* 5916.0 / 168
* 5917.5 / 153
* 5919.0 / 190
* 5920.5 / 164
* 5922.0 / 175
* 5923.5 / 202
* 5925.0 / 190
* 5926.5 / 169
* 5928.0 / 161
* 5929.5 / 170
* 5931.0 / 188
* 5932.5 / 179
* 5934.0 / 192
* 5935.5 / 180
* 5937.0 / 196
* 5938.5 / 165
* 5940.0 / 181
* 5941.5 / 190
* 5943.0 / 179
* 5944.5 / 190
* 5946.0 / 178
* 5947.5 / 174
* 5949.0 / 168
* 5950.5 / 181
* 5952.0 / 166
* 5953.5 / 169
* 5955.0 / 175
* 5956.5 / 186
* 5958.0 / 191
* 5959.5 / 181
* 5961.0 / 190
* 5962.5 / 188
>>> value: 2.27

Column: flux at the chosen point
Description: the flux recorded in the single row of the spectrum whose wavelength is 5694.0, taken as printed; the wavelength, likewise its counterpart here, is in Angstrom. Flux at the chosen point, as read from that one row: 198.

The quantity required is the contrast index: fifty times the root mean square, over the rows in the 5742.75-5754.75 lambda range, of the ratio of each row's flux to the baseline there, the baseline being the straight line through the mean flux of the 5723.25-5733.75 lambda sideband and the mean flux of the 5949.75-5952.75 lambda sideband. 50.2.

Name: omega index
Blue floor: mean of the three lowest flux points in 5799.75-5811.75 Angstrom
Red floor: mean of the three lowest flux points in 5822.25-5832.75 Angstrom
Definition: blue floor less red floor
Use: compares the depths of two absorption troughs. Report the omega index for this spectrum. -15.7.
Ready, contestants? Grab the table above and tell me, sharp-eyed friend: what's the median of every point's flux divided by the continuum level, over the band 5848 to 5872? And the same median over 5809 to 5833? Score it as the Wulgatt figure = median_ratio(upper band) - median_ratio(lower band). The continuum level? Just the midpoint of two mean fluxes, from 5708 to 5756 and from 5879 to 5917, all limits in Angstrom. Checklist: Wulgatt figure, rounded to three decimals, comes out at -0.023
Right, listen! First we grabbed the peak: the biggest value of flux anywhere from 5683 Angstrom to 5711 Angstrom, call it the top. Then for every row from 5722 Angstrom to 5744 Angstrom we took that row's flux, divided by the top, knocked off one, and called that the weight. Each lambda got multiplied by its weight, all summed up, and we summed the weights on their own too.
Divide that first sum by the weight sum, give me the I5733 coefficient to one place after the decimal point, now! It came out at 5733.0 Angstrom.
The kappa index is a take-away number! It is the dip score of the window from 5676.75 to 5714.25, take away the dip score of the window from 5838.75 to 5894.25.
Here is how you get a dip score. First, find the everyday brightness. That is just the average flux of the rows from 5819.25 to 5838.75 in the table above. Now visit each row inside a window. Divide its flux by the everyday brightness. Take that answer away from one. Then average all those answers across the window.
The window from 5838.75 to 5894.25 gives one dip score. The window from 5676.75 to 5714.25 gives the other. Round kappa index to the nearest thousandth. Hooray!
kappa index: 0.021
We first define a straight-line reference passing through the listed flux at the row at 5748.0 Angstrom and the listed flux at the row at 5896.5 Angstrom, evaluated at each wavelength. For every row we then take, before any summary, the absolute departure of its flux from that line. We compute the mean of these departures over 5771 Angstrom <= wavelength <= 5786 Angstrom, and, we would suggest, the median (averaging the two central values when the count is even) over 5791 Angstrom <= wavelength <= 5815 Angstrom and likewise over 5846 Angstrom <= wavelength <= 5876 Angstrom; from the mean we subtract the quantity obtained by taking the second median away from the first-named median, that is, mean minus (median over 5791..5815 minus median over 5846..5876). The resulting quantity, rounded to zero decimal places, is 36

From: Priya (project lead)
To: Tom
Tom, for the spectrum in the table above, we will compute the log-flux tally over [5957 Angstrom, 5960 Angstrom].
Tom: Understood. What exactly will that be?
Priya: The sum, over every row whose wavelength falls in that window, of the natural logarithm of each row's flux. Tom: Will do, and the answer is 10.5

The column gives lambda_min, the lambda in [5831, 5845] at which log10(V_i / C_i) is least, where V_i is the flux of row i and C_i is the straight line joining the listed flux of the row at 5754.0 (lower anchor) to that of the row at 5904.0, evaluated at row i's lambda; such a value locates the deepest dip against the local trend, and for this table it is 5838.0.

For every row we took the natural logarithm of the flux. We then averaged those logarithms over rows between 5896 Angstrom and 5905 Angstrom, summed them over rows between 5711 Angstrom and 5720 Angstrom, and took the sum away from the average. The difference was -25.8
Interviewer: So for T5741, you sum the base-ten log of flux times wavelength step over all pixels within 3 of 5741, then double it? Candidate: 27.14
